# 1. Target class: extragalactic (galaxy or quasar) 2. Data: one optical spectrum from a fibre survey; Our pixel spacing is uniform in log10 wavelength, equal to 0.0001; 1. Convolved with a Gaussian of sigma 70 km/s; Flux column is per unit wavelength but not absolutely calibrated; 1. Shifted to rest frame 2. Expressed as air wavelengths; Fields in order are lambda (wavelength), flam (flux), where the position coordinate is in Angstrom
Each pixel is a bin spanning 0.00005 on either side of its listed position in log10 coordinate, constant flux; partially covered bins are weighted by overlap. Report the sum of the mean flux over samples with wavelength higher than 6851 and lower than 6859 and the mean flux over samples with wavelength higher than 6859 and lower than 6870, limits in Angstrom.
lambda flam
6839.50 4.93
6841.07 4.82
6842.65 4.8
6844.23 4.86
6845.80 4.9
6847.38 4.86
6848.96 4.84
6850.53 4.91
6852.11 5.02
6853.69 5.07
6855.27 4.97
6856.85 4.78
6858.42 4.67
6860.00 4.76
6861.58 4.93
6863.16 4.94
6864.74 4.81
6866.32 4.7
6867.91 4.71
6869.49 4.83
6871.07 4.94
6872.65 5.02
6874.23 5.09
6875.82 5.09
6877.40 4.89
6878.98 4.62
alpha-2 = 9.71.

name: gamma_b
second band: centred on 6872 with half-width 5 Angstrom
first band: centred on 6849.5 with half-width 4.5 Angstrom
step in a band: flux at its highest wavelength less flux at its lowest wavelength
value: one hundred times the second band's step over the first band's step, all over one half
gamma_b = 447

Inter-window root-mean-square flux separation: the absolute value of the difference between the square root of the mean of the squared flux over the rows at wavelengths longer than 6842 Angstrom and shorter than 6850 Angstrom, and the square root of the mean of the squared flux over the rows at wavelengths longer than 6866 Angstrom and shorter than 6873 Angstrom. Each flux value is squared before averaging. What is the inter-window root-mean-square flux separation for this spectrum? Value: 0.010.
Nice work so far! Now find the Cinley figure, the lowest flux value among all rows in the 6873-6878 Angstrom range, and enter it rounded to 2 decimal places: 4.89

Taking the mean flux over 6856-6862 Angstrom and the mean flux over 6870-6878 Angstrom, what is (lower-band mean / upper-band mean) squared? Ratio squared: 0.914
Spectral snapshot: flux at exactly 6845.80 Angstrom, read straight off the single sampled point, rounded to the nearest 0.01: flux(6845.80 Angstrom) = 4.90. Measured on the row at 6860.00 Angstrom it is 4.76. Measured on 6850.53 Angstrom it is 4.91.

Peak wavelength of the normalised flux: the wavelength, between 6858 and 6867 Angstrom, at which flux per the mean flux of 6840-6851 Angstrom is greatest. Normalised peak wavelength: 6863.16 Angstrom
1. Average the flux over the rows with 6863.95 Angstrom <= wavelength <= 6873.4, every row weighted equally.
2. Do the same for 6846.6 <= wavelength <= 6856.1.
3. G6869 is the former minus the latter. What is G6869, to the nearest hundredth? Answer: -0.11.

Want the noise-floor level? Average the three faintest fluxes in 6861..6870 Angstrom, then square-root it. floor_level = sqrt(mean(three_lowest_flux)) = 2.18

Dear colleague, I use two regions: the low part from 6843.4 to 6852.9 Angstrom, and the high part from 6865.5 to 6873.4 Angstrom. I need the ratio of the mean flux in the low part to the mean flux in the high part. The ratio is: 1.01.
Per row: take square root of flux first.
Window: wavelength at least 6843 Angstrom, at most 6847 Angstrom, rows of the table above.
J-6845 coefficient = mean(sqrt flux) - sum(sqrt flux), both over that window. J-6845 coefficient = -2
